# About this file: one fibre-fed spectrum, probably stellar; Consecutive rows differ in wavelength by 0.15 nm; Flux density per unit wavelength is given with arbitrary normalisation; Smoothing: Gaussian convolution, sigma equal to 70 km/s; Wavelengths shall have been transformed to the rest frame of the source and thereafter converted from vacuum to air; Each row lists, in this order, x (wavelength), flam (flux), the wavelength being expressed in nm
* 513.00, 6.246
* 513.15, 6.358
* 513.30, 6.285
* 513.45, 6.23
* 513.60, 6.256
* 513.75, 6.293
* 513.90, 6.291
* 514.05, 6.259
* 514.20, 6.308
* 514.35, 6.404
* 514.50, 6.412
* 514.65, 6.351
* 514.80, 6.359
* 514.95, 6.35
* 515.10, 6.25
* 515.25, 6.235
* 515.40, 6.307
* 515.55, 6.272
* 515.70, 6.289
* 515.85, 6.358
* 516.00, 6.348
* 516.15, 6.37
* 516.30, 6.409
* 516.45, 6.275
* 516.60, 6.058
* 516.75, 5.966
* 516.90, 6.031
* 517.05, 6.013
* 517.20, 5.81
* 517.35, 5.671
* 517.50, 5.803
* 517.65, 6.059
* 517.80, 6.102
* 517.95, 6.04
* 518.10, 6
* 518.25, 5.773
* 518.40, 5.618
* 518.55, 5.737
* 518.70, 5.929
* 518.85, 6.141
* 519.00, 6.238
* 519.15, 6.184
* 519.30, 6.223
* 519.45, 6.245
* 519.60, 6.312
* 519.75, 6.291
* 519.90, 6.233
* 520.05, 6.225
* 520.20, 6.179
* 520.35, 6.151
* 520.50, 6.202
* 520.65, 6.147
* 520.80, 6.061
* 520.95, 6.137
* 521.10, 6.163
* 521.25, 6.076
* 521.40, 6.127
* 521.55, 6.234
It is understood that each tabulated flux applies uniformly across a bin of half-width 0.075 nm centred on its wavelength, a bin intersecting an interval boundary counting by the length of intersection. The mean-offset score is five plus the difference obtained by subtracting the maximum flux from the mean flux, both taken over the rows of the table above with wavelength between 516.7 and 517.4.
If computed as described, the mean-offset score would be 4.87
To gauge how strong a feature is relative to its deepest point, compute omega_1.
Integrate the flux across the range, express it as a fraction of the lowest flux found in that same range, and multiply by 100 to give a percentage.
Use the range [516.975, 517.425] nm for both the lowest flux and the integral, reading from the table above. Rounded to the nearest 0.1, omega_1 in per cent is 46.3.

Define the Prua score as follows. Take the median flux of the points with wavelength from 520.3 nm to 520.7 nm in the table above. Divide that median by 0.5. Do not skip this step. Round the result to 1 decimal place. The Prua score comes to 12.3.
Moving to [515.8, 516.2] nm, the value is 12.7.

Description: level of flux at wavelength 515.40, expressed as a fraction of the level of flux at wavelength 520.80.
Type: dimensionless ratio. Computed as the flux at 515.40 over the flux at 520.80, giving 1.041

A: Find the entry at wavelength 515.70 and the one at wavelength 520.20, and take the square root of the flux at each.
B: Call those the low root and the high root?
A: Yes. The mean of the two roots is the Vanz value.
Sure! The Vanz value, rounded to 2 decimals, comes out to 2.50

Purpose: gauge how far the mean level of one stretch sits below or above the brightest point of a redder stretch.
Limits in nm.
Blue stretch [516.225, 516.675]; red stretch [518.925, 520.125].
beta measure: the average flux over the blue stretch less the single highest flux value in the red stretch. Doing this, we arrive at -0.065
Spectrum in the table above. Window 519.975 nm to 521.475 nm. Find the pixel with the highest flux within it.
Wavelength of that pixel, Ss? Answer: 520.05 nm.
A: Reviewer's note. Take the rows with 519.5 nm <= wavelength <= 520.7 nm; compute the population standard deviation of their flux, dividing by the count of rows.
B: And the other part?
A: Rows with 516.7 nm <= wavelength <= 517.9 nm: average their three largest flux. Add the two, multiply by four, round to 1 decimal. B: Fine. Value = 24.5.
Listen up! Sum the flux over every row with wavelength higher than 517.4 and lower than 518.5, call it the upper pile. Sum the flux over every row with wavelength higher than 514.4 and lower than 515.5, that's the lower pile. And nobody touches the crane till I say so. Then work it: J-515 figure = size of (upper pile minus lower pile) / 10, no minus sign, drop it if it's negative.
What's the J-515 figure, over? 0.29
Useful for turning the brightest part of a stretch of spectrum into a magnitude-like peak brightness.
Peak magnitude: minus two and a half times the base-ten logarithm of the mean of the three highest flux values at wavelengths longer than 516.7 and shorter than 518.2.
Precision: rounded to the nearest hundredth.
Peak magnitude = -1.96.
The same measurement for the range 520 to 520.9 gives -1.98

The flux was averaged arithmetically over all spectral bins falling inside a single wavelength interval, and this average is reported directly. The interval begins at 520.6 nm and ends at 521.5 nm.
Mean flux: 6.12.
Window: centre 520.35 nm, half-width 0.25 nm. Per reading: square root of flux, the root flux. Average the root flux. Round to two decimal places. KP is 2.49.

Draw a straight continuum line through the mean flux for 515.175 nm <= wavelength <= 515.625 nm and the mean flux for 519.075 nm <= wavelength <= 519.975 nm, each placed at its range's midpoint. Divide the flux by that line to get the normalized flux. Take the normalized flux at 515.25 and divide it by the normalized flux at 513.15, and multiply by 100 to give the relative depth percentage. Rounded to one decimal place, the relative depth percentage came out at 98.3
